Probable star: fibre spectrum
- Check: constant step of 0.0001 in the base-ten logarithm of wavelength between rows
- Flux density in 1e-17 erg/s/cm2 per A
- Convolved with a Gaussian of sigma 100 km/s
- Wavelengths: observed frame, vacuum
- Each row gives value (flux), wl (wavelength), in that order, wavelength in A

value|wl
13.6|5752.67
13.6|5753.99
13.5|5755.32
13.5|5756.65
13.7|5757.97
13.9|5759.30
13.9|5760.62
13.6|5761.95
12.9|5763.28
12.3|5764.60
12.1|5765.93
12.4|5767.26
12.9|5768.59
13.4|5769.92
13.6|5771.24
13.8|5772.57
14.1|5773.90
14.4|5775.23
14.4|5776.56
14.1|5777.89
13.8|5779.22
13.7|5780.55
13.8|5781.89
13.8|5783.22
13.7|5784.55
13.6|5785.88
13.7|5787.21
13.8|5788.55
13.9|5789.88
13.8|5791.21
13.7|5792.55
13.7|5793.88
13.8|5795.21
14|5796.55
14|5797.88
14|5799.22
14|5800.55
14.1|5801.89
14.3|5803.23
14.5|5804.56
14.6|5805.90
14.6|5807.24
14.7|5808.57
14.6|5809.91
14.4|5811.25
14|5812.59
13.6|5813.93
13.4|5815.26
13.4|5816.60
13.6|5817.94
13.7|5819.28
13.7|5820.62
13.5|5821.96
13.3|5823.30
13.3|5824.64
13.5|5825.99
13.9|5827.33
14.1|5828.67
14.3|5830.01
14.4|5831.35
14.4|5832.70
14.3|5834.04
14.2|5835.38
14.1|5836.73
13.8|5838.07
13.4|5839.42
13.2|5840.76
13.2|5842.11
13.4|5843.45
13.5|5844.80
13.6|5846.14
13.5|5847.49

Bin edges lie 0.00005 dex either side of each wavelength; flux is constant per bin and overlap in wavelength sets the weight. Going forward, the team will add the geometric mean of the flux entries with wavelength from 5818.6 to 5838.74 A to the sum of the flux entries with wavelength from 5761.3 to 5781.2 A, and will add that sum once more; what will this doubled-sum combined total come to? 417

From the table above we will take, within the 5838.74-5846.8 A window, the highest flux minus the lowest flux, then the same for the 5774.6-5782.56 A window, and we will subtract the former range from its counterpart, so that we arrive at 0.3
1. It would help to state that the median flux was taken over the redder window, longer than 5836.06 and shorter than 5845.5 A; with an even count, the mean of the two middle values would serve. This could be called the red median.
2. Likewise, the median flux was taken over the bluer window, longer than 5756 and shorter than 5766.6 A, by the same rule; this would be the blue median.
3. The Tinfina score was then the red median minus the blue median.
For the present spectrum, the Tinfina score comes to -0.15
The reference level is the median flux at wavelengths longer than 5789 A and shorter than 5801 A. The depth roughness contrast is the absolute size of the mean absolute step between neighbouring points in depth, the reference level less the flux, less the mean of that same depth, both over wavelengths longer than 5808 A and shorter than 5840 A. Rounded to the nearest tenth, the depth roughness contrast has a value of 0.2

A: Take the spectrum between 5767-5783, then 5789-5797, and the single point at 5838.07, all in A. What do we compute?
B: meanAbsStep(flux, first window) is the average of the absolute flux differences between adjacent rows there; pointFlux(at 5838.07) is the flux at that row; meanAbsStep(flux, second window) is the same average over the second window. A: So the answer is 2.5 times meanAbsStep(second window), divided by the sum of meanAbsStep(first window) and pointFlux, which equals 0.018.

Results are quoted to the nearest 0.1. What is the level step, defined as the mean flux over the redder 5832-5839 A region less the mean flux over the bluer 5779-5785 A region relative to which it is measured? 0.4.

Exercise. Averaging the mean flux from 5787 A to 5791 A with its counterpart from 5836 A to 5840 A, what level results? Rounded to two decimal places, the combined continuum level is 13.78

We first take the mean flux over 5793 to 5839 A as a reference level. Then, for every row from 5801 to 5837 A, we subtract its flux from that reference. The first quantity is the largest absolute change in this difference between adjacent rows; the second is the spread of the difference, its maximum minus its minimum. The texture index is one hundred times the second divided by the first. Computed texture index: 350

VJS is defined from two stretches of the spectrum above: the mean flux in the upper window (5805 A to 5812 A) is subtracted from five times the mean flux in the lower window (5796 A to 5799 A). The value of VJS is 55.4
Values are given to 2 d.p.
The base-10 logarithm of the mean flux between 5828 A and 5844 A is 1.14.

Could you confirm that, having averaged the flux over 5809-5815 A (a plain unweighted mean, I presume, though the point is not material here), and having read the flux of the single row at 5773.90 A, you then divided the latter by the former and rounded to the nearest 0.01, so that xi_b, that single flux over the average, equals 1.00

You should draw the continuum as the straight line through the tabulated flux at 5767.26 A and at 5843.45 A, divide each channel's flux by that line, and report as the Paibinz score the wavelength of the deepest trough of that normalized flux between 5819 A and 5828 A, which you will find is 5824.64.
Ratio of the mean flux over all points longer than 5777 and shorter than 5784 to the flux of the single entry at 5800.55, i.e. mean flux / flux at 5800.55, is 0.99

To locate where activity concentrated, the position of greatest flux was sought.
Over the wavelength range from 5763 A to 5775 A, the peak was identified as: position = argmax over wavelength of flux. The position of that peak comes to 5773.90 A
